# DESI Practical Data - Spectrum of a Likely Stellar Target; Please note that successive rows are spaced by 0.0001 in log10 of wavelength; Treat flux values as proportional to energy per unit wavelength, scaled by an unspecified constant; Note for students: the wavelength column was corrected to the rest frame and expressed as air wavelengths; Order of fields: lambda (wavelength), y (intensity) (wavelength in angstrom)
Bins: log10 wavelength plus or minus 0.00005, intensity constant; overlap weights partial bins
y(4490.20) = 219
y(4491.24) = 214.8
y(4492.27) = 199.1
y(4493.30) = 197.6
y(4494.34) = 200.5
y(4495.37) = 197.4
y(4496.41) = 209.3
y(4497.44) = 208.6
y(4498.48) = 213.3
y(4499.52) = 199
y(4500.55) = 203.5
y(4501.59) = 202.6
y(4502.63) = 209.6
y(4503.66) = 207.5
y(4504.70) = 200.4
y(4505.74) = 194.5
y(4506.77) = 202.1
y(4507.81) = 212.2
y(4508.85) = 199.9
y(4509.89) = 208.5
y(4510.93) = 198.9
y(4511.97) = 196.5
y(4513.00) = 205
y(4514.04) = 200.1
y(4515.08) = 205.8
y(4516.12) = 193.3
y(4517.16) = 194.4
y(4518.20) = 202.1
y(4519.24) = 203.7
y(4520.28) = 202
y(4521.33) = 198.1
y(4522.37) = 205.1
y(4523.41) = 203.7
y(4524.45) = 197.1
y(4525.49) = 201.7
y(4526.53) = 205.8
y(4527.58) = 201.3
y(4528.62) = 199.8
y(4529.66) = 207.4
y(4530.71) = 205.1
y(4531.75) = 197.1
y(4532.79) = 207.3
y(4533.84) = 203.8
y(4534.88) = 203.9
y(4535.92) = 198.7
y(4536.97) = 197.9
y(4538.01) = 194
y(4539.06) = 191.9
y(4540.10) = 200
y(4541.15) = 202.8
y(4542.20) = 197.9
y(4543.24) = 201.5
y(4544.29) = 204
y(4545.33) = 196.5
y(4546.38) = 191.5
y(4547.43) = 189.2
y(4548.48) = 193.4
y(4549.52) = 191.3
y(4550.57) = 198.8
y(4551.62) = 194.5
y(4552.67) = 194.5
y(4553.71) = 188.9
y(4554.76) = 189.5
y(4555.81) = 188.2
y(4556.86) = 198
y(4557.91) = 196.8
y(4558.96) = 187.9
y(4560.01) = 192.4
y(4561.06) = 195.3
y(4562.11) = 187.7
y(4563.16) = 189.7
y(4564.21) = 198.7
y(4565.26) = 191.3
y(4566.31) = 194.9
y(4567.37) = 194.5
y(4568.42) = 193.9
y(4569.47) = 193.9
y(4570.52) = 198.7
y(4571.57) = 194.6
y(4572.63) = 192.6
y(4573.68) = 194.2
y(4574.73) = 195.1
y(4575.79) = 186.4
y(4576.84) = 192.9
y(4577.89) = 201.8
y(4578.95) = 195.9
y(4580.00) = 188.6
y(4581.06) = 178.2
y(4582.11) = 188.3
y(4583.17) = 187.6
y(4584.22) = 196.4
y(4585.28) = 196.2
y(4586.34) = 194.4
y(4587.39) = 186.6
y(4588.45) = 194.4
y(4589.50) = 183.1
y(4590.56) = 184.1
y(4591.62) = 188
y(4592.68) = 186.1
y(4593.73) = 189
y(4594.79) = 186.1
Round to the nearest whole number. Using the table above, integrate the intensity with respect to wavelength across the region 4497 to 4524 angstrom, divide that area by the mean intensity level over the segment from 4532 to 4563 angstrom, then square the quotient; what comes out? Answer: 781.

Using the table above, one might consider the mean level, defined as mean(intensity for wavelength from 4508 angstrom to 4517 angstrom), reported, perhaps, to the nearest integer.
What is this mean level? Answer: 201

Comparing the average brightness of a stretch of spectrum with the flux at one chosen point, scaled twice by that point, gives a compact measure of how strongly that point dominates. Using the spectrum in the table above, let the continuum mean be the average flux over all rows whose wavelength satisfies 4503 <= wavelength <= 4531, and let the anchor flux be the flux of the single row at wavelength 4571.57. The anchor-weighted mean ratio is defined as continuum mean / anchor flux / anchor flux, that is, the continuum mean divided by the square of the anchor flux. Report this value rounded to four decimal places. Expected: 0.0053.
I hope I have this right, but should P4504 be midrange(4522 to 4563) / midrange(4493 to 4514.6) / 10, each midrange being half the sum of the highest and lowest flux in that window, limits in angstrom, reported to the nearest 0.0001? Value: 0.0969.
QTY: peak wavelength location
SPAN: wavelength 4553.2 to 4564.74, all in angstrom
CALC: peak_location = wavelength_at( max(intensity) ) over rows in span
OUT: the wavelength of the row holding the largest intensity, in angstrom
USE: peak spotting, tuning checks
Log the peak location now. 4564.21 angstrom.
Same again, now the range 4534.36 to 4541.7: 4534.88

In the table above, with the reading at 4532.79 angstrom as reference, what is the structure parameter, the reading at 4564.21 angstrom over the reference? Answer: 0.959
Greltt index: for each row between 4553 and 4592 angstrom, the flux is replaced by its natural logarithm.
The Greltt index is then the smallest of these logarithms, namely 5.18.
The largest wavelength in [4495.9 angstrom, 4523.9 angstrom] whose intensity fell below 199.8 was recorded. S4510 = 4521.33 angstrom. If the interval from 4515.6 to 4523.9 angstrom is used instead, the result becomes 4521.33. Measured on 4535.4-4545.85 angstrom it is 4545.33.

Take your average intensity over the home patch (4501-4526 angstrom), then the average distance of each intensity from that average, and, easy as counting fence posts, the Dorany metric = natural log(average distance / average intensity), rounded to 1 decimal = -4.0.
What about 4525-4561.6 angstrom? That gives -3.7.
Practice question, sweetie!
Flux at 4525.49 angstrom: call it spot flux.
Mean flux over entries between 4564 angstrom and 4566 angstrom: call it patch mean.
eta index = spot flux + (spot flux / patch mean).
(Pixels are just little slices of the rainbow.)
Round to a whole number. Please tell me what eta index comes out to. 203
